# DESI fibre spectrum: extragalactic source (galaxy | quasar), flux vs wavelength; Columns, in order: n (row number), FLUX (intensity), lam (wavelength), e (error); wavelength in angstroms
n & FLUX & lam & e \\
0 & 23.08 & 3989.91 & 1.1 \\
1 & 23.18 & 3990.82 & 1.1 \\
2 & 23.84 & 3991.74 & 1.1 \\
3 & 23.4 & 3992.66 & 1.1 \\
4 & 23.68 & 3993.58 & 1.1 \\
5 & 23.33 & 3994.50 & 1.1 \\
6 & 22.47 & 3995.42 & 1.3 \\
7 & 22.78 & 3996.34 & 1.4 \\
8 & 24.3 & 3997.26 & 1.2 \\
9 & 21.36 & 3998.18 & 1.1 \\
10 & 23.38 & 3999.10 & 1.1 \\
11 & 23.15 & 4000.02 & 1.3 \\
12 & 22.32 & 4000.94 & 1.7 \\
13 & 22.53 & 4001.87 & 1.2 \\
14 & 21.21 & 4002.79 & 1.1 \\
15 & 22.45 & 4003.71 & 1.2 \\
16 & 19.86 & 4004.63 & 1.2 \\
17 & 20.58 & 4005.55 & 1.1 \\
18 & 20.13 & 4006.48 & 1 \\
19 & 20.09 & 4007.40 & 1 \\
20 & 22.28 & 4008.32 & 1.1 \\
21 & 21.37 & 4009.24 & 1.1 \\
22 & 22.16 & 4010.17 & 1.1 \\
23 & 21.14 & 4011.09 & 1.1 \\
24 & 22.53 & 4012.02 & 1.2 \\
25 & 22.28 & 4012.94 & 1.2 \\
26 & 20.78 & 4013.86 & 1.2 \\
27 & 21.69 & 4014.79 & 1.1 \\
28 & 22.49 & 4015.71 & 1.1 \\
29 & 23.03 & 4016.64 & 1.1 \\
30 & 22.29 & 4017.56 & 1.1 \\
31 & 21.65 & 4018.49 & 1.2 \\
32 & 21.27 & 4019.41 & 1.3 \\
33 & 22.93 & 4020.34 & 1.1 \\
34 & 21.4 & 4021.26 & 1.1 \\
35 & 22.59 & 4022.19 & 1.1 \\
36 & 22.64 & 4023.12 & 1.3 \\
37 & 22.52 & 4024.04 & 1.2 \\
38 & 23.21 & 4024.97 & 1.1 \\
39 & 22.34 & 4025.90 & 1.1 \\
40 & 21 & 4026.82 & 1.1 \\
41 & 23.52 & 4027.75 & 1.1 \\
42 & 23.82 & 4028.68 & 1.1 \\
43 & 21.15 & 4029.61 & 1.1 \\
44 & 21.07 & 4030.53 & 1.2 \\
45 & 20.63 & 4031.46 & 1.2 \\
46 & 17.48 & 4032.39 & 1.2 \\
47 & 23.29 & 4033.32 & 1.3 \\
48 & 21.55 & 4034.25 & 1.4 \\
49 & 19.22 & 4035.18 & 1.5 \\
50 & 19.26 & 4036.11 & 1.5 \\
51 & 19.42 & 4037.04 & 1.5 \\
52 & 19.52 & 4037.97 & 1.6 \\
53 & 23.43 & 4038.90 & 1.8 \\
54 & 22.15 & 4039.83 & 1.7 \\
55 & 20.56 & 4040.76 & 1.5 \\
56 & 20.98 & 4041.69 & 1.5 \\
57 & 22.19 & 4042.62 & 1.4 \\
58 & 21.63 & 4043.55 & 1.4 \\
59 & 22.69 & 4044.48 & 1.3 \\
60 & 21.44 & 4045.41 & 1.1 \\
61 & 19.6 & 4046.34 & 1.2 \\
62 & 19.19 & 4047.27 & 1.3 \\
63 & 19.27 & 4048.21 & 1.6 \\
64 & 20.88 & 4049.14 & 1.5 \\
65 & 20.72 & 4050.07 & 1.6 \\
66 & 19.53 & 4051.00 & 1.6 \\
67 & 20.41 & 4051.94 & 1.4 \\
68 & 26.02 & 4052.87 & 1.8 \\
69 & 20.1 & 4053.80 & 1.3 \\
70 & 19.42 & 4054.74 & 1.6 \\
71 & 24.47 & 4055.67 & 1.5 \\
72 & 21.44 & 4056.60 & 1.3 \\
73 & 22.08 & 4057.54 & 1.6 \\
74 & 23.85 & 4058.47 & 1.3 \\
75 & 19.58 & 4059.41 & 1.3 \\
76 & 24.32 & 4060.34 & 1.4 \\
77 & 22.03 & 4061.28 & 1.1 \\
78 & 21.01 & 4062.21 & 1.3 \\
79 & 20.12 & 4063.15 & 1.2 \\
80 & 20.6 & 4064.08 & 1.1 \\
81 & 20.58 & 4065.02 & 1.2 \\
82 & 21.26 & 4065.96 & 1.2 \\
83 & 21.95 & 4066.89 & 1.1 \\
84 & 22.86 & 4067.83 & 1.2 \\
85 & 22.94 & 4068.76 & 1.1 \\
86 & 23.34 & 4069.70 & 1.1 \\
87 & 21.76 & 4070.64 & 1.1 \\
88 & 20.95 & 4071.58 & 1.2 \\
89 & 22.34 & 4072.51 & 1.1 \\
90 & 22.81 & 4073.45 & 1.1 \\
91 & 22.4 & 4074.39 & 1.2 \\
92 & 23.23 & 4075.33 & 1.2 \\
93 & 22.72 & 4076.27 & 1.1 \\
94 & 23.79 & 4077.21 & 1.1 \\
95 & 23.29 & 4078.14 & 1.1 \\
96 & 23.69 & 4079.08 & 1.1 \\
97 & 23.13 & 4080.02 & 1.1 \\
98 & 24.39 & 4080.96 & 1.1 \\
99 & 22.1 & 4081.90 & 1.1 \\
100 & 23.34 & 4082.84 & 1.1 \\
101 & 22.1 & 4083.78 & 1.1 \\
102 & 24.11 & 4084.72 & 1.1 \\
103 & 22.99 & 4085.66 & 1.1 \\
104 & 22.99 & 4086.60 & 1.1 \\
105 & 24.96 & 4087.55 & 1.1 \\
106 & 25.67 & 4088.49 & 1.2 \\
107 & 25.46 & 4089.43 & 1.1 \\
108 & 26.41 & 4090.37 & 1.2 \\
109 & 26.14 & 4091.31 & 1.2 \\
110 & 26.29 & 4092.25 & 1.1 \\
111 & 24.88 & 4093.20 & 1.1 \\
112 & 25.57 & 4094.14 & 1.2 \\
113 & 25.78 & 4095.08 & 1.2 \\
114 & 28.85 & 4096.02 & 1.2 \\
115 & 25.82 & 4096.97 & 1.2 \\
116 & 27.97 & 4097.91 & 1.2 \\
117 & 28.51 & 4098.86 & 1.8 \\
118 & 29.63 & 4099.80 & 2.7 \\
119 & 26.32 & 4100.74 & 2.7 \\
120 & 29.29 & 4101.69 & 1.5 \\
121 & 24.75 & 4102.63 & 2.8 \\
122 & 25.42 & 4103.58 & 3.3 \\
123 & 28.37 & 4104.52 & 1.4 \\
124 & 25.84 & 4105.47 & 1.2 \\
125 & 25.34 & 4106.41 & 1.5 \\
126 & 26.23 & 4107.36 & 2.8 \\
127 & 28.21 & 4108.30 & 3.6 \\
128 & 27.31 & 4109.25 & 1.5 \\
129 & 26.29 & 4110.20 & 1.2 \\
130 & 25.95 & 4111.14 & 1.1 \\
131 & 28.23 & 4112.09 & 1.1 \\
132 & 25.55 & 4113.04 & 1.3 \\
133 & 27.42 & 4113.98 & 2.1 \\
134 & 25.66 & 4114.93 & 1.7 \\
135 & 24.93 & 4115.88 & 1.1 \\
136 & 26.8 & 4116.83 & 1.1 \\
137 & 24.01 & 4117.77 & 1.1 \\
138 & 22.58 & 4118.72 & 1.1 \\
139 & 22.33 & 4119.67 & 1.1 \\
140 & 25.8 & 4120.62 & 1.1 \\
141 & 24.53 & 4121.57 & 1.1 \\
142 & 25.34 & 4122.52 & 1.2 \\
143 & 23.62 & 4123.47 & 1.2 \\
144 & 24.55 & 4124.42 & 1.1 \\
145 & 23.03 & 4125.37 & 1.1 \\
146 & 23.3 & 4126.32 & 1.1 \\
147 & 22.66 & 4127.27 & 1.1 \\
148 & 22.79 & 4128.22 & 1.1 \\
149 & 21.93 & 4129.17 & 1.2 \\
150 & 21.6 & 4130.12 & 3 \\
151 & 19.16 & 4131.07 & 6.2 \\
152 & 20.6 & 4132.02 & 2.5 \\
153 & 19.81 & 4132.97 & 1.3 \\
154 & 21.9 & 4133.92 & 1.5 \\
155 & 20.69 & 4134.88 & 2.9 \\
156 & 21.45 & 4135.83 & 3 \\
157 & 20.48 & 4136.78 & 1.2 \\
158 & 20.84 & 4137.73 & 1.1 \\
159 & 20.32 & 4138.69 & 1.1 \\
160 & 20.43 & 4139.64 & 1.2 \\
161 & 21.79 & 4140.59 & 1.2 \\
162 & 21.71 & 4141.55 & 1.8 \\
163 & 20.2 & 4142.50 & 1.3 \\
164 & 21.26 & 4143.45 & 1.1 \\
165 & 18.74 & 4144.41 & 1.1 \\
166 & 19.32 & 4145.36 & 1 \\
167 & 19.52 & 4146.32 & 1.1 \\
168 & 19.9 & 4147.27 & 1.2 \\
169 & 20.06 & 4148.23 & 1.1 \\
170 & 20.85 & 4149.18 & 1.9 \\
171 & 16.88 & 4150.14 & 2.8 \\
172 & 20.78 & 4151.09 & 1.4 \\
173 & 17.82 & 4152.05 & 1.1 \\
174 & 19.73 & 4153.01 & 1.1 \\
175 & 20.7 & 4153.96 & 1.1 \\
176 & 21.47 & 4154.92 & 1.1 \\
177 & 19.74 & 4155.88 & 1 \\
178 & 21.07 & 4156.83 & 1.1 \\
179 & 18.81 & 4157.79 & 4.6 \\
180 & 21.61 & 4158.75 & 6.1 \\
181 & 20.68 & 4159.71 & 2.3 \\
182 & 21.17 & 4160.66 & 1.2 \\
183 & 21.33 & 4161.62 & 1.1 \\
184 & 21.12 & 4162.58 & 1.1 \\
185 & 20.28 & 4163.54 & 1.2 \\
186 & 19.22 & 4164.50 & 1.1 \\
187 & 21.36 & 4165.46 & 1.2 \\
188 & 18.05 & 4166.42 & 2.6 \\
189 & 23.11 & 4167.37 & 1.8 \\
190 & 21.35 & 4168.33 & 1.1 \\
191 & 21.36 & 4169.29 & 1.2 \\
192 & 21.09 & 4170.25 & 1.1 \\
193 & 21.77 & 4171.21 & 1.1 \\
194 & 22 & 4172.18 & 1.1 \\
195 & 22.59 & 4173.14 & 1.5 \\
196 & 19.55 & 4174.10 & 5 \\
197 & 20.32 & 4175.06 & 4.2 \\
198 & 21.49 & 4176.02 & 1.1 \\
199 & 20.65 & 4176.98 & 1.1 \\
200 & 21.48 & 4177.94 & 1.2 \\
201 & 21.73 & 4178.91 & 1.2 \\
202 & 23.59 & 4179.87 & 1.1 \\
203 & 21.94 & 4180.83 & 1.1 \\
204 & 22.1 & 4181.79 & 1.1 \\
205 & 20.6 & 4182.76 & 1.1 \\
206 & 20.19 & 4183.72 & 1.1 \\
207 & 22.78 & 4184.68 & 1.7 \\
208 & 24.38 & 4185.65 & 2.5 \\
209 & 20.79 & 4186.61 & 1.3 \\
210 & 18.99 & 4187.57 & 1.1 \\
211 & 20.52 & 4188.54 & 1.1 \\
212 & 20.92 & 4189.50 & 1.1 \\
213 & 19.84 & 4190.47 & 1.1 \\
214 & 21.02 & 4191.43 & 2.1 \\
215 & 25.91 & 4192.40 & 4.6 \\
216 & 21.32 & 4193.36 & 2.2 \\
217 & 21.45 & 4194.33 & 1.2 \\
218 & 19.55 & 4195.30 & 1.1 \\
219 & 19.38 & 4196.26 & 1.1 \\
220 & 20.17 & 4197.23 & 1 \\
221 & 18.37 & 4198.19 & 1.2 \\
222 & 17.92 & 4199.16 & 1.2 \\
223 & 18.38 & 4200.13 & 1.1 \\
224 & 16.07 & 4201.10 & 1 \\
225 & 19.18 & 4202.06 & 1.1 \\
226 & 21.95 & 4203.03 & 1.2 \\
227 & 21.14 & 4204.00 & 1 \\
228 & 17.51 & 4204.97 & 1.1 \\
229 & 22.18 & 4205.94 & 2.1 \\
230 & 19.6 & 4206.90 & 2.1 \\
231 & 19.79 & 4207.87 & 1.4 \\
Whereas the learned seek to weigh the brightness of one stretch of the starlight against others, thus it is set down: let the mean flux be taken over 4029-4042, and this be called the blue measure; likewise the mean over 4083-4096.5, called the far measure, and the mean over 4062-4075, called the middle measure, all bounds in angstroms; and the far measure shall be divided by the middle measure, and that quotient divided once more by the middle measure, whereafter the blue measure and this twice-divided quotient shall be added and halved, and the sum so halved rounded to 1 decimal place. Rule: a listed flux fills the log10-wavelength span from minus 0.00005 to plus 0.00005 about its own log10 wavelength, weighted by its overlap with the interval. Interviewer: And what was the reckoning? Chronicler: 10.4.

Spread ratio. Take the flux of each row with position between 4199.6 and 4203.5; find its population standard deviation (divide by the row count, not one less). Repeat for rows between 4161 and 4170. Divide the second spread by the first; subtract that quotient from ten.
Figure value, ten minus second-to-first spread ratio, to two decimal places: 9.35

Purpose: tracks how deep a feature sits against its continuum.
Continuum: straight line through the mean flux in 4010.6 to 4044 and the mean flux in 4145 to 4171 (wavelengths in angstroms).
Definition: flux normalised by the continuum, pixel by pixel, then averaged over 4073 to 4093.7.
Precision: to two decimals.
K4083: 1.14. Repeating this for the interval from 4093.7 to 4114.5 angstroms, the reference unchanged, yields 1.29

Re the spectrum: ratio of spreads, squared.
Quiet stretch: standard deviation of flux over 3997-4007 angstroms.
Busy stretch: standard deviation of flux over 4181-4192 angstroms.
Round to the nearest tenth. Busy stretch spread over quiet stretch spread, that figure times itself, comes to 1.1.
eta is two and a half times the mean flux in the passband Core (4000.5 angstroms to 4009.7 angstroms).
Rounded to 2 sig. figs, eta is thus 53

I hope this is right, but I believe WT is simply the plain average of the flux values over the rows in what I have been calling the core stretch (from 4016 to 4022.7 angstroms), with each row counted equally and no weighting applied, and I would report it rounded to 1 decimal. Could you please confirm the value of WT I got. 22.2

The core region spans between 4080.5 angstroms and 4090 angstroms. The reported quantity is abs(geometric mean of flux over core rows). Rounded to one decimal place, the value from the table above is 23.8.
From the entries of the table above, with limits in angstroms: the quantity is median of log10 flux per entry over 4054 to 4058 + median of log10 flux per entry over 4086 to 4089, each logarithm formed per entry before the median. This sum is 2.73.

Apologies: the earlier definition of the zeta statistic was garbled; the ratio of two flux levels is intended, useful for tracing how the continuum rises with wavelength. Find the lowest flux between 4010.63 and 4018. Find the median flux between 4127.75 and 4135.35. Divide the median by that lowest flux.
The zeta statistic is 1.02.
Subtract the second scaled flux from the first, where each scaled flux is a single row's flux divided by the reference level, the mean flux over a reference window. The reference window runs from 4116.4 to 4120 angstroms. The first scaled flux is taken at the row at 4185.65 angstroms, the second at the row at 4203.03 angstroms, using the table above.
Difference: 0.10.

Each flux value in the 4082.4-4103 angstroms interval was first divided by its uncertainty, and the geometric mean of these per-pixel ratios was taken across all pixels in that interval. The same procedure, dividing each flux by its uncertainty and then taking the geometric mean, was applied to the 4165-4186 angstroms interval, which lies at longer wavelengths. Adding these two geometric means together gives 34.1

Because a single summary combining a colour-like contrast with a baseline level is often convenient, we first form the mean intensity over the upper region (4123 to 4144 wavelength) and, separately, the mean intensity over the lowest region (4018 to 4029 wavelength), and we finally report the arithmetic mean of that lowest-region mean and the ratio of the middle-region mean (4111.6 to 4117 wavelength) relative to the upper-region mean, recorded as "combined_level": 11.8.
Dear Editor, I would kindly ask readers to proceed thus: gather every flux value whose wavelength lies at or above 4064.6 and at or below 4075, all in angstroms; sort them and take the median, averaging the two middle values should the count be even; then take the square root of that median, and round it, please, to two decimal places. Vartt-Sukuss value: 4.73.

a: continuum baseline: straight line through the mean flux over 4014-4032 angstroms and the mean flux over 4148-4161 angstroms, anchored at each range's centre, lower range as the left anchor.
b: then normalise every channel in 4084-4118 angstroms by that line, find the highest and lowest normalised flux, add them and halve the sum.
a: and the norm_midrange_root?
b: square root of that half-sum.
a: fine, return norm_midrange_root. 1.12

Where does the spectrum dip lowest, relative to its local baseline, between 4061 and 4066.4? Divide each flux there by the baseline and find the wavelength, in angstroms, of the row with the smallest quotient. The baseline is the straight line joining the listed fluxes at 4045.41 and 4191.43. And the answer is 4063.15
